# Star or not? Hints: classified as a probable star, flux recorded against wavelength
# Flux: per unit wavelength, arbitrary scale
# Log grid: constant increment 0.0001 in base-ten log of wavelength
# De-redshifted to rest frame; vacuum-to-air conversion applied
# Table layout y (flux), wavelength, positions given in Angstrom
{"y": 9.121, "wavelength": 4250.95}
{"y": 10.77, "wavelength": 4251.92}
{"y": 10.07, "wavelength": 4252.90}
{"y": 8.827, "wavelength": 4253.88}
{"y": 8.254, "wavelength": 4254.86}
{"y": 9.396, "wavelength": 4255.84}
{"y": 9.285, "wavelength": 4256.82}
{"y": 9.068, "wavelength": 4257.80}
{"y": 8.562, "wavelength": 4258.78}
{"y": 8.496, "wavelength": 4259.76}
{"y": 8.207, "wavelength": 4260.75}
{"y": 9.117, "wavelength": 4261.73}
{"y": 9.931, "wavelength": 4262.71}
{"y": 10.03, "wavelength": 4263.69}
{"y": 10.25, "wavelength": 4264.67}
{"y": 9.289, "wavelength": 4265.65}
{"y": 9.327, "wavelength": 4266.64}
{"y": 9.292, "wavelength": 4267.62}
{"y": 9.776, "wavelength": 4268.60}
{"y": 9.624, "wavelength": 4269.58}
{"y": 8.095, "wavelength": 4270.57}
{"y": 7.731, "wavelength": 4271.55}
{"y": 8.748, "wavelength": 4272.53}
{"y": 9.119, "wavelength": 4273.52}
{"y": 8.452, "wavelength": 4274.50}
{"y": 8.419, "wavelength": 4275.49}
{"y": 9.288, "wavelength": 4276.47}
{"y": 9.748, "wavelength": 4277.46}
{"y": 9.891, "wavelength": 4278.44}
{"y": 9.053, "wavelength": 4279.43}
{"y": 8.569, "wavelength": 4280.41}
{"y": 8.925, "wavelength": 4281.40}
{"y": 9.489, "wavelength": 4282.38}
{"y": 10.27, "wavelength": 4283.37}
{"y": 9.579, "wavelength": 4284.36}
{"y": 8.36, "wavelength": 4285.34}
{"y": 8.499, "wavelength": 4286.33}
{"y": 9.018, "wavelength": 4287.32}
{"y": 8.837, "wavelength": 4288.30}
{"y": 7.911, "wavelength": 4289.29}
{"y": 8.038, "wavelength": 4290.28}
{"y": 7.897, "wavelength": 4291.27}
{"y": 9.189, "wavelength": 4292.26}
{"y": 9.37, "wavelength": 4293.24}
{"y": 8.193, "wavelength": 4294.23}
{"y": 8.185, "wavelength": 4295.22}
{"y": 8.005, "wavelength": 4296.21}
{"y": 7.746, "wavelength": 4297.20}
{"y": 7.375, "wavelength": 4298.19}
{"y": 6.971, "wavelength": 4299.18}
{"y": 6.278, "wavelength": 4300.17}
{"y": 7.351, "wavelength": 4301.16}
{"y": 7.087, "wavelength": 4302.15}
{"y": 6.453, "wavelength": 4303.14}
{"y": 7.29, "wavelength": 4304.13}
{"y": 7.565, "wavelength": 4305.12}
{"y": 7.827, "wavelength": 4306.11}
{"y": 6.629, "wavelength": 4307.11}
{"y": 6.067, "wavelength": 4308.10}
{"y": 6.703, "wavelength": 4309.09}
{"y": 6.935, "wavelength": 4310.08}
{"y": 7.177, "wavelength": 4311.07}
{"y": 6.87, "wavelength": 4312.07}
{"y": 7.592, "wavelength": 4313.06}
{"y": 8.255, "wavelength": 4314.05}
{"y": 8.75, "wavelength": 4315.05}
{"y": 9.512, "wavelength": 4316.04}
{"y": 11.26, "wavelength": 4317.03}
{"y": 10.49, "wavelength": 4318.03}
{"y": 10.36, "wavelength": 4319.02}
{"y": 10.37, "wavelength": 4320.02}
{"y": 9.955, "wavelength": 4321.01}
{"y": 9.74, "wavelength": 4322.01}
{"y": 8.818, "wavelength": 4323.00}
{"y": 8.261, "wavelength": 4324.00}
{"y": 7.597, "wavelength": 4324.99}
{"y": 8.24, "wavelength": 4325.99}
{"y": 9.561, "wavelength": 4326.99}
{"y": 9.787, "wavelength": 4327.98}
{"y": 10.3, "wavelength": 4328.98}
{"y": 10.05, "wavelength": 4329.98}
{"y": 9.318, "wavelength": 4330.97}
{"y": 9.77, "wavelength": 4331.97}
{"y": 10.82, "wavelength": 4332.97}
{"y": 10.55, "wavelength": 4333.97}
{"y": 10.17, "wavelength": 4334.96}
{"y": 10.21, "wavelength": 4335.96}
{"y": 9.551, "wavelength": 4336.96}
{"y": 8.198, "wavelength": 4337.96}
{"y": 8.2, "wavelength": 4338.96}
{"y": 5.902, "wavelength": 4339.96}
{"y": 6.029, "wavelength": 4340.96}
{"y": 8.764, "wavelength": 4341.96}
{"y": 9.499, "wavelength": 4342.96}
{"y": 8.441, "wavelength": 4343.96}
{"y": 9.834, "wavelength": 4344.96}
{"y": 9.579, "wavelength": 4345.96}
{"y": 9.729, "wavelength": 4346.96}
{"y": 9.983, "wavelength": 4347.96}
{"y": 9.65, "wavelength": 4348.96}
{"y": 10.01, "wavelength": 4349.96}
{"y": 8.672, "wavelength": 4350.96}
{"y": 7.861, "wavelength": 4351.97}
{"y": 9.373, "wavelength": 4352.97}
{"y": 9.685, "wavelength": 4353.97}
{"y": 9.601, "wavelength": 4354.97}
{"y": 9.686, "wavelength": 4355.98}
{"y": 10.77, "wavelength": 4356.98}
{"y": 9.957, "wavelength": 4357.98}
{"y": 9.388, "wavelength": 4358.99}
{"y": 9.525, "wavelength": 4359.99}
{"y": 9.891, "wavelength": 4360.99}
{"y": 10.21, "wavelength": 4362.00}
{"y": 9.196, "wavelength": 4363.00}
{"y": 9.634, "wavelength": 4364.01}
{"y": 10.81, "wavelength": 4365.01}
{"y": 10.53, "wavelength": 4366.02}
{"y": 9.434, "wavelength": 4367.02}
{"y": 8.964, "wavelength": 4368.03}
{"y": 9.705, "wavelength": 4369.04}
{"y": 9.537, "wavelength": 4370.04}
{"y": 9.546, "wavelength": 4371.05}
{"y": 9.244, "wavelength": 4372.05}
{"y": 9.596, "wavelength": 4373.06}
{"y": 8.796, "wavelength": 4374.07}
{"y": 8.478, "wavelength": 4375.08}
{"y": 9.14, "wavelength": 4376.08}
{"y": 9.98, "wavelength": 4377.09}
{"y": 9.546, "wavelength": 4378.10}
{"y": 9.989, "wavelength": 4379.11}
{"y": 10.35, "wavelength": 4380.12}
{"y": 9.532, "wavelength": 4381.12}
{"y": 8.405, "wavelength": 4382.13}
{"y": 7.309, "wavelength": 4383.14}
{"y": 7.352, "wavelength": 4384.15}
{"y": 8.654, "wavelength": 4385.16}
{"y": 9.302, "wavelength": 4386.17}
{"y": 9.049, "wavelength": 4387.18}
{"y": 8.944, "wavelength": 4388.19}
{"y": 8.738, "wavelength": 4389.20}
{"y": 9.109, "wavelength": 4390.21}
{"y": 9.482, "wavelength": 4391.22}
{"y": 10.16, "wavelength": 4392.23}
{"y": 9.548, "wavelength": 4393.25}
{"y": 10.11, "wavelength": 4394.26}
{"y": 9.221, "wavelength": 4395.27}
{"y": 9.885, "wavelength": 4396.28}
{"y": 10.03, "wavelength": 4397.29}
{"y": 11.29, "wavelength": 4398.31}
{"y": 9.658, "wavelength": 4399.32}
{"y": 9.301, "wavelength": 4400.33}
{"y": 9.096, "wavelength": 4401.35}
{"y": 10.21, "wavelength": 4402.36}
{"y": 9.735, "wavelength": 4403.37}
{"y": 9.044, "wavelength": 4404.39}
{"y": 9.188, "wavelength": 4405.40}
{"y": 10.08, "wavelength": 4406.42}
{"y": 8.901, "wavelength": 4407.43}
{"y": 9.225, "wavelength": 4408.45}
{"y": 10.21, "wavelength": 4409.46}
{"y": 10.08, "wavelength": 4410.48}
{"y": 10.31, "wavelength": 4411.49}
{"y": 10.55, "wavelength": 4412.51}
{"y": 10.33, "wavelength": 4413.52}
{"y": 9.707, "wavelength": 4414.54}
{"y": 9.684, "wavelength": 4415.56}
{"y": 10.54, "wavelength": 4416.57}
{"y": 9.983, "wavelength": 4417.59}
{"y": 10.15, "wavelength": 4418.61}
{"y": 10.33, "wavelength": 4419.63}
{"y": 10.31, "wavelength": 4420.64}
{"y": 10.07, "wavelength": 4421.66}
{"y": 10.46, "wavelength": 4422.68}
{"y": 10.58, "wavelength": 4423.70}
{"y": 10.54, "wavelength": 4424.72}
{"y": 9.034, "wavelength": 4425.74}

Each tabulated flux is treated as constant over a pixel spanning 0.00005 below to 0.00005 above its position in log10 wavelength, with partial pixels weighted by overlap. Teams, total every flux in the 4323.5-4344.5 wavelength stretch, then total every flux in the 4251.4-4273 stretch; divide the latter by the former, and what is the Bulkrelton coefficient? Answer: 1.07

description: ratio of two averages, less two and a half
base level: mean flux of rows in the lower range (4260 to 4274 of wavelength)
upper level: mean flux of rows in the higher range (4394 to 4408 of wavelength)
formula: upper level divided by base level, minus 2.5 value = -1.44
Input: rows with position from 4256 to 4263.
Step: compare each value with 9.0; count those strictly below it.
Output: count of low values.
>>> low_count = 3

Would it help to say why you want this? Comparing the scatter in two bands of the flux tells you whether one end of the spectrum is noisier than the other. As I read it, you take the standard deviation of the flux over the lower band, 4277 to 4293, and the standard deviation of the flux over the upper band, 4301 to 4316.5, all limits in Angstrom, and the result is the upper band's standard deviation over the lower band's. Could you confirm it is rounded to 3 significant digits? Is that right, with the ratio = 1.23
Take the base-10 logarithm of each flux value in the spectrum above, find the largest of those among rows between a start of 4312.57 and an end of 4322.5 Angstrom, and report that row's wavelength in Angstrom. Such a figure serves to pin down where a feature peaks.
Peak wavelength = 4317.03 Angstrom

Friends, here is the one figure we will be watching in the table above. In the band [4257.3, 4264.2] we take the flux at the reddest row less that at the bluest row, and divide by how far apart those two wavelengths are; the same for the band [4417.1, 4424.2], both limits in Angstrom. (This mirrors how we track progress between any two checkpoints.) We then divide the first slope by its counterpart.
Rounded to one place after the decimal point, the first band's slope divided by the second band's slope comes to 1.7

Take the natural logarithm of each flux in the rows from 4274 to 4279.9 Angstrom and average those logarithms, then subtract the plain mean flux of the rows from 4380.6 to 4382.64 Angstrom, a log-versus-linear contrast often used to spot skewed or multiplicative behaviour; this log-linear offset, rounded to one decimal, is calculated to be -6.8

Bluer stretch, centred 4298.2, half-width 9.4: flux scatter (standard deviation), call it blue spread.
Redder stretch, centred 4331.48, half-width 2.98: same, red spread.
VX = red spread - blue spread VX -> -0.3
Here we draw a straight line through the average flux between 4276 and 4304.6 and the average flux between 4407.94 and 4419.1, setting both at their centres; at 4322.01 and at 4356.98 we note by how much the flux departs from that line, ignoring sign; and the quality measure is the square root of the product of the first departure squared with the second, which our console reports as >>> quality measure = 1.1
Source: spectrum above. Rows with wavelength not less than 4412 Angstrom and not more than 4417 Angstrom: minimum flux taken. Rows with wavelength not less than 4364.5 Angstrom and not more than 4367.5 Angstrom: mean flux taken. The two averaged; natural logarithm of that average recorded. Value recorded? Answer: 2.30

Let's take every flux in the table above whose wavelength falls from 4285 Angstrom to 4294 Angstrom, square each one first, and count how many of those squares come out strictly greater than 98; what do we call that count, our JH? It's 0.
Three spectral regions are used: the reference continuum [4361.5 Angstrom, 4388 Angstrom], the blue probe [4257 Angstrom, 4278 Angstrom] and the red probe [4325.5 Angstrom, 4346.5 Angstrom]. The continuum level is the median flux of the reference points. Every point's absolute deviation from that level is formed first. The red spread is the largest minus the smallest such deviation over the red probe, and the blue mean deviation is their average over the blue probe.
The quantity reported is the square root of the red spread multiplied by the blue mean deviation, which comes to 1.5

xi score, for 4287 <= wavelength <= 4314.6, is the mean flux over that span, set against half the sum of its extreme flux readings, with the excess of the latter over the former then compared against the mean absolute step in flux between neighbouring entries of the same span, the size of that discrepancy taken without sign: 0.39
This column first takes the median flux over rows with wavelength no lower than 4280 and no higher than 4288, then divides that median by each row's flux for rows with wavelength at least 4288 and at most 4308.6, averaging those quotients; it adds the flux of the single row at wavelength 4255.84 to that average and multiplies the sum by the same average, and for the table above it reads 13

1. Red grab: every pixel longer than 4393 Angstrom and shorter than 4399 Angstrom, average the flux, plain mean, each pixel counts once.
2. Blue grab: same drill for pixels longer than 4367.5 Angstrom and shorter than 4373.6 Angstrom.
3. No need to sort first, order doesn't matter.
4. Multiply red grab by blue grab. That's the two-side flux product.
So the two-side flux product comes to 94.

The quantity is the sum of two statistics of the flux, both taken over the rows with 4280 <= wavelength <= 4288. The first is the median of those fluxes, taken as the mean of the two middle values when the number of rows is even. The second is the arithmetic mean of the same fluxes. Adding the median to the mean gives 18.1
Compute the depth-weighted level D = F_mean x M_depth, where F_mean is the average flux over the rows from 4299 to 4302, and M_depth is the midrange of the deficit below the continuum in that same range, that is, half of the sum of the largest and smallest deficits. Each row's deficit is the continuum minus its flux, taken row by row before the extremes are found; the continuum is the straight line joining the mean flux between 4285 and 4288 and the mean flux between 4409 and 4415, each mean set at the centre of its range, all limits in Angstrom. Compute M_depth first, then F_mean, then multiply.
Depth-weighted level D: 14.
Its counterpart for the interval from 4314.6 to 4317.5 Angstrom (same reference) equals -10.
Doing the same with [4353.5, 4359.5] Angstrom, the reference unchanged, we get -5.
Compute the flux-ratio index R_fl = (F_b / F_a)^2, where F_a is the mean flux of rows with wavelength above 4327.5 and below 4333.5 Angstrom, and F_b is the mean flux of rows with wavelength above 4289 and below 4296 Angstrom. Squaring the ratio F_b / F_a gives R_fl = 0.70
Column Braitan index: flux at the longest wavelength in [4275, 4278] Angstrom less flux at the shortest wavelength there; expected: 1.3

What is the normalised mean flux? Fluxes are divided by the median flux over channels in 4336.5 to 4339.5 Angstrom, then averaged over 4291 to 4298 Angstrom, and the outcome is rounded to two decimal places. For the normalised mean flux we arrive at 1.02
